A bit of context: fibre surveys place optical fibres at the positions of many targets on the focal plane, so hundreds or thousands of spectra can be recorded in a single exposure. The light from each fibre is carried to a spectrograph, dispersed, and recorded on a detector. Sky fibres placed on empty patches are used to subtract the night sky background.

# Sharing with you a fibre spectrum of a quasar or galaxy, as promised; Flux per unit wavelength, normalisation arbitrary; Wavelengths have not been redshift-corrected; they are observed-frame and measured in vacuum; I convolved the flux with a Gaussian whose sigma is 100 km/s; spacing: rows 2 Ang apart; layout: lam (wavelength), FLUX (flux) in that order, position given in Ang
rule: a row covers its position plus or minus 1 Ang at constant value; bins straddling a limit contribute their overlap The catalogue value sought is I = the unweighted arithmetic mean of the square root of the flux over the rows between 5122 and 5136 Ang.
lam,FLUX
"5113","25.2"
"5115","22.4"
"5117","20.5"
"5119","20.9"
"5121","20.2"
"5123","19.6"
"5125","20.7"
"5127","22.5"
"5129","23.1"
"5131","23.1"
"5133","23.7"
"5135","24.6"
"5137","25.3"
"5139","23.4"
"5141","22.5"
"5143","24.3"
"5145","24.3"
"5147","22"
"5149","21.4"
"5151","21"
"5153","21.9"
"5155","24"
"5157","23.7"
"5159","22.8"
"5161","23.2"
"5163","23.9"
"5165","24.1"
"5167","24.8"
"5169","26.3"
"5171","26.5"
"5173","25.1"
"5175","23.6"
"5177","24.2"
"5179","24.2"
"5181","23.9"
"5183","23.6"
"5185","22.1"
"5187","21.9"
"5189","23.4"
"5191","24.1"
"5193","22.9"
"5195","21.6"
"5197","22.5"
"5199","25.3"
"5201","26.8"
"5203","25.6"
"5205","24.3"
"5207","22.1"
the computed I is 4.74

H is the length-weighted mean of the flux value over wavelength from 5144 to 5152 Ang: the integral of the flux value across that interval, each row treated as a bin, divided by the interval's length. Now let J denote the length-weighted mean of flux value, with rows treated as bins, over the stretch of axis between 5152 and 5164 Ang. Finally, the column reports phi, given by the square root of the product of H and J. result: 22.7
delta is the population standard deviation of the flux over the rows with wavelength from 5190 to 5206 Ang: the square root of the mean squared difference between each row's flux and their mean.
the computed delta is 1.63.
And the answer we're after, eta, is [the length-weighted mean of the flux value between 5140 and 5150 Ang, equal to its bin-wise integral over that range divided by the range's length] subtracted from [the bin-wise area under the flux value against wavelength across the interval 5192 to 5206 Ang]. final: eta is 315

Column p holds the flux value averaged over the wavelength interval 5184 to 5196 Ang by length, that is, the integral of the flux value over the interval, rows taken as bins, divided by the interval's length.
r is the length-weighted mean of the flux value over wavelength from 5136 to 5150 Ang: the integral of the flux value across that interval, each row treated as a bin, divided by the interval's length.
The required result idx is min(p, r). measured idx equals 22.7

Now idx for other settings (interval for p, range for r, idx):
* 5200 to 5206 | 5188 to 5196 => 23.0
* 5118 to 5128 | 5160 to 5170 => 20.8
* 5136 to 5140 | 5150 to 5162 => 22.8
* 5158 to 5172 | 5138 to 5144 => 23.4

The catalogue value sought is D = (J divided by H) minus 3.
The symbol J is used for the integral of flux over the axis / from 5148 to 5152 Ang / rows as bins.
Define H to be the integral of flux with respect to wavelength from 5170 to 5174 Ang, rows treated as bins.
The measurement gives -2.18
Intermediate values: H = 103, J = 85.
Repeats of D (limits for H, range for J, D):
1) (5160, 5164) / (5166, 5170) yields -1.92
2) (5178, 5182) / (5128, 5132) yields -2.04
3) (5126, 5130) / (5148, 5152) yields -2.07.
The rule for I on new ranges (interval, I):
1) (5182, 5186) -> 4.78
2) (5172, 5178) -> 4.93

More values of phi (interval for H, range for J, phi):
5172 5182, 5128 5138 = 24.1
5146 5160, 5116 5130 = 21.7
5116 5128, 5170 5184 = 22.5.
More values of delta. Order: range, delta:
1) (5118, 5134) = 1.45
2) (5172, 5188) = 1.01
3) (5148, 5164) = 1.10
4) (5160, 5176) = 1.14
